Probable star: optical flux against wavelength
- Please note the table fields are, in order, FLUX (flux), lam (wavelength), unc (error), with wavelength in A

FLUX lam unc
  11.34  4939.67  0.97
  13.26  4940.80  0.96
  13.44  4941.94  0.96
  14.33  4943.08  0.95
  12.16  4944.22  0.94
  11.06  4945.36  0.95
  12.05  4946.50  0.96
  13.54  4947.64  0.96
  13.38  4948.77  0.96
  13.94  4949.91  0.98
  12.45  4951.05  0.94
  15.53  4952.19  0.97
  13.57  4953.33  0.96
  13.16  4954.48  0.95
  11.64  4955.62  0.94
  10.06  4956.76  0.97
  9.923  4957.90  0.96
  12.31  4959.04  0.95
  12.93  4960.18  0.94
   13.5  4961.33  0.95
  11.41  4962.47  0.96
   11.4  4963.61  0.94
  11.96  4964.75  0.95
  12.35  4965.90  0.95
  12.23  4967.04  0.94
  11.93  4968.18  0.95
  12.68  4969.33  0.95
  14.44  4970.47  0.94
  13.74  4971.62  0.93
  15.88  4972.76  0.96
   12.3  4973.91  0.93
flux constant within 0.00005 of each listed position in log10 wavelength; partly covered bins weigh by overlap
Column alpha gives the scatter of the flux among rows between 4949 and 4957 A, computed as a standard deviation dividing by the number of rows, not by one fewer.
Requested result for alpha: 1.62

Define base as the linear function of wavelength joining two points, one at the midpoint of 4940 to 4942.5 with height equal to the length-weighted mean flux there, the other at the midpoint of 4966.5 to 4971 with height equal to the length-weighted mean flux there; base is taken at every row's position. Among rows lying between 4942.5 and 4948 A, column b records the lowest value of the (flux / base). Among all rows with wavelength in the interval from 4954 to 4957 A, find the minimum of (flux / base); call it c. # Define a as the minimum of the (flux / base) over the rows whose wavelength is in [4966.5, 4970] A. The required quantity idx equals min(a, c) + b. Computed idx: 1.62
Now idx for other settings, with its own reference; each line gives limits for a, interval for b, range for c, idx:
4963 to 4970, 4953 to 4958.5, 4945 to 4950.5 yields 1.61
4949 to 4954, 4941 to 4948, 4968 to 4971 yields 1.77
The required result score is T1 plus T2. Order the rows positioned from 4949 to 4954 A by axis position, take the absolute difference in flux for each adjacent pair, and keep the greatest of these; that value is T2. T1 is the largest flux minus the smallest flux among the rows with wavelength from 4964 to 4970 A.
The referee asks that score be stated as 3.8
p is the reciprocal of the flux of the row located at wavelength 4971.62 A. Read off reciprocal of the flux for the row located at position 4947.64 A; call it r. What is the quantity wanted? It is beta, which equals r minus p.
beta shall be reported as 0.0011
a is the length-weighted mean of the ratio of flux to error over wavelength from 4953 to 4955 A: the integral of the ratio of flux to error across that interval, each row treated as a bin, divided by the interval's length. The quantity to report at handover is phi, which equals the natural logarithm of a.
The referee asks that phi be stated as 2.63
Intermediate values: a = 13.92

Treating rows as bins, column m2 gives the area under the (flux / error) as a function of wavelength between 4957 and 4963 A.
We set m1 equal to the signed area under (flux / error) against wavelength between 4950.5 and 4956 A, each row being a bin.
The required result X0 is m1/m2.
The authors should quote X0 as 1.02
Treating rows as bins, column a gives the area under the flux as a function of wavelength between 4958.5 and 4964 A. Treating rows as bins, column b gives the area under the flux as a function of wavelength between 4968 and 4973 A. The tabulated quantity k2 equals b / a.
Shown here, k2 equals 1.01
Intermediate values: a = 68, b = 68.6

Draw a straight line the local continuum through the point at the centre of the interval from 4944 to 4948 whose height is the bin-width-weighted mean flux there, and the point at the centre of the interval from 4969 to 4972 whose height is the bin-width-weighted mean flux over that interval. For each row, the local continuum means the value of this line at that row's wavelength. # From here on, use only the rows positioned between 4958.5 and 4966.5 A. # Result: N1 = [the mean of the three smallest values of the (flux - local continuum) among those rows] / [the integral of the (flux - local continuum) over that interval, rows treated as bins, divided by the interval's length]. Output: 1.8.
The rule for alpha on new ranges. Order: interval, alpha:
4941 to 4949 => 1.04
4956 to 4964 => 1.26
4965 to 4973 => 1.33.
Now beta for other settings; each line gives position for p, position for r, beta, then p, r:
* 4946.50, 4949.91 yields -0.0113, 0.0830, 0.072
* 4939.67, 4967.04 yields -0.0064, 0.0882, 0.082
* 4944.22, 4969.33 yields -0.0034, 0.0822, 0.079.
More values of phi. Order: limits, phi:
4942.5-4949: 2.59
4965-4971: 2.59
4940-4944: 2.64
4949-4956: 2.64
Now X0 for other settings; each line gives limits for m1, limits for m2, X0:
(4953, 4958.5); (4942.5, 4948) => 0.92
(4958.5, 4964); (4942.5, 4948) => 0.98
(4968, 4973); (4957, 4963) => 0.97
